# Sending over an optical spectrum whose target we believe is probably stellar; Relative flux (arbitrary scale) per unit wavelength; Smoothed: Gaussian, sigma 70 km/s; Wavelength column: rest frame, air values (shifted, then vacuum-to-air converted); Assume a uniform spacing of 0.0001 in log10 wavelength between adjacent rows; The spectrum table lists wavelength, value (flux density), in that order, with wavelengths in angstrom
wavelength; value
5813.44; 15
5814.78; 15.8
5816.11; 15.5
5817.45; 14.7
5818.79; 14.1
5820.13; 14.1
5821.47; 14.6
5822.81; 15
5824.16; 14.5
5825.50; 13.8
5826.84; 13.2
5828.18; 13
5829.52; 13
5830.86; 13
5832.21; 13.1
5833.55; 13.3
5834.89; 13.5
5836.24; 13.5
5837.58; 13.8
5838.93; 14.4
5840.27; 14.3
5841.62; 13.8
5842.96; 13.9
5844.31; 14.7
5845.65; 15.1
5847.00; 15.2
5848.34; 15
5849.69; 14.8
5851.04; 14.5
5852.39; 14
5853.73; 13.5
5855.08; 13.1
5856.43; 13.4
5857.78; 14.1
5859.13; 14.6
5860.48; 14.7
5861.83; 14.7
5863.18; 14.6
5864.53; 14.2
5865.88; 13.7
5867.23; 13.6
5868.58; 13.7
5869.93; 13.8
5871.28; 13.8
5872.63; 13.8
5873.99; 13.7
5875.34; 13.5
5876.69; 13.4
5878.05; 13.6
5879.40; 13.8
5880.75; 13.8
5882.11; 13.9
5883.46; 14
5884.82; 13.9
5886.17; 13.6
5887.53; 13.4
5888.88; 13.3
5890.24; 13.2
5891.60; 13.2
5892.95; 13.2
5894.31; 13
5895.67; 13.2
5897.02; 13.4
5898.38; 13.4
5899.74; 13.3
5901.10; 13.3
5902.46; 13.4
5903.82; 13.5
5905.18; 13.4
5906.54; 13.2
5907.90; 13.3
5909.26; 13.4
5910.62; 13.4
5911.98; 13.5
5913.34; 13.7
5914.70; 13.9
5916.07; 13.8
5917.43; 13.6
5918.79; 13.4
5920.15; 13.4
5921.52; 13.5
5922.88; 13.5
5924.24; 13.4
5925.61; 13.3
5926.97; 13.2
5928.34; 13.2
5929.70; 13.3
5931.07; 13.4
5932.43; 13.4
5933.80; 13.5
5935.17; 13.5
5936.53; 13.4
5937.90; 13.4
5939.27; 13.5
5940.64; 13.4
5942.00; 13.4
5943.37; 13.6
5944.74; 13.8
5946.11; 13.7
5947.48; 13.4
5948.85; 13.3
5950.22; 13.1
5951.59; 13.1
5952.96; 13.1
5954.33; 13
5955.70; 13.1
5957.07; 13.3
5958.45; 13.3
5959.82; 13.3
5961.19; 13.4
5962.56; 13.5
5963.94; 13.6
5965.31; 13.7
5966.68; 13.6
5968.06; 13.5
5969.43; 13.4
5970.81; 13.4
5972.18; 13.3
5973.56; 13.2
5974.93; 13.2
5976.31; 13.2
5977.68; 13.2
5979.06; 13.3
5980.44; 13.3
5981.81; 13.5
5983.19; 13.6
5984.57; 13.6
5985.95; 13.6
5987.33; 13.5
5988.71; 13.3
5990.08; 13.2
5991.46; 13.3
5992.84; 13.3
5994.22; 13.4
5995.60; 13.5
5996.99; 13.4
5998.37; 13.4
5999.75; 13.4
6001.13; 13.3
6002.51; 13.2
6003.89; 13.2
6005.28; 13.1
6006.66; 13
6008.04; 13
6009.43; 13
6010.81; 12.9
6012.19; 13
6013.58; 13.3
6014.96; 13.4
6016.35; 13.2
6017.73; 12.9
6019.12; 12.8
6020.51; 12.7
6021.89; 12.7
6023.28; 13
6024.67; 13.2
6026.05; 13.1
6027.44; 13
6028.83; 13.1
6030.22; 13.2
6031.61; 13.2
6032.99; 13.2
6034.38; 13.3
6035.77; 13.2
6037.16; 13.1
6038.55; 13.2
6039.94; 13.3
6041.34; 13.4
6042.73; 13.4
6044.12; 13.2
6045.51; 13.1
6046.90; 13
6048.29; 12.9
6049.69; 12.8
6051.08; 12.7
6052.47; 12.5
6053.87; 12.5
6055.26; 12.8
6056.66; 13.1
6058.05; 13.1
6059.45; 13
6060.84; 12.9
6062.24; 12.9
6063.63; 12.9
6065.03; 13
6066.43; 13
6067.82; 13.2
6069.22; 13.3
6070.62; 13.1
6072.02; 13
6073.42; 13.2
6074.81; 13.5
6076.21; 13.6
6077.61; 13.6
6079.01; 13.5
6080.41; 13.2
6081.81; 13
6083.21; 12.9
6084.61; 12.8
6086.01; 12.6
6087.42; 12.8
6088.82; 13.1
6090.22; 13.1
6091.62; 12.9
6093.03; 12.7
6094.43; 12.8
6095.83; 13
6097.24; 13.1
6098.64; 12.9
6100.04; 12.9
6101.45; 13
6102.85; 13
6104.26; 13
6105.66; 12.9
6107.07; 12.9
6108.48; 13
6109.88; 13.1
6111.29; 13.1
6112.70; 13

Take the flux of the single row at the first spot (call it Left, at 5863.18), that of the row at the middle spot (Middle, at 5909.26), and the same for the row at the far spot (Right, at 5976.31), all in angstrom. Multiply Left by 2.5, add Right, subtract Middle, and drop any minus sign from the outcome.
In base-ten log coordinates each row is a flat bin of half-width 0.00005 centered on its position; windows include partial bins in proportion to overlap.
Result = 36.3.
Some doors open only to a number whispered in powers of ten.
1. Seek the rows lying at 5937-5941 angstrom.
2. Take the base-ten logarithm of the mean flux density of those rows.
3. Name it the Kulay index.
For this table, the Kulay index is 1.13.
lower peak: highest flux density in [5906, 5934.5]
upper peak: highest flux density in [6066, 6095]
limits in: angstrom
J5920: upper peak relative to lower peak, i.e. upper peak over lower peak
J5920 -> 0.98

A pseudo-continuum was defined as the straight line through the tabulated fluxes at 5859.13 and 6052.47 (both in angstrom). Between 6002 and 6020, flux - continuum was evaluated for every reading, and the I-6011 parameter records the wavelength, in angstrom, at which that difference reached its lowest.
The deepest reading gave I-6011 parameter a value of 6019.12 angstrom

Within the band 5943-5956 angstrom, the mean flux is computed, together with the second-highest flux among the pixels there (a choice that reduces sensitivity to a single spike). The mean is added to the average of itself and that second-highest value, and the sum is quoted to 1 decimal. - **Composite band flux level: 26.8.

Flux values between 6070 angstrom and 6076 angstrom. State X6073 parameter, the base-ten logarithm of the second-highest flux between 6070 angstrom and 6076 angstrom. 1.121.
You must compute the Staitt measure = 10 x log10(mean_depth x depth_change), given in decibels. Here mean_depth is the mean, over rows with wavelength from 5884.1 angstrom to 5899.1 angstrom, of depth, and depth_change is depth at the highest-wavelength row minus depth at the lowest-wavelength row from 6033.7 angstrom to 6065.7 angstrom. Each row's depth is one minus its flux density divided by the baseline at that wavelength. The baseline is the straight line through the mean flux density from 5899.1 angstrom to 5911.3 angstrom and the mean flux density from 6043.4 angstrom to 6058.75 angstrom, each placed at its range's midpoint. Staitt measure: -42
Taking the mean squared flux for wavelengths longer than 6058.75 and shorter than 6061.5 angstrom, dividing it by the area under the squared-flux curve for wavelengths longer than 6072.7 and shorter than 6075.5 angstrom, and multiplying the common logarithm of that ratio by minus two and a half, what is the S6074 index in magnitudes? 1.18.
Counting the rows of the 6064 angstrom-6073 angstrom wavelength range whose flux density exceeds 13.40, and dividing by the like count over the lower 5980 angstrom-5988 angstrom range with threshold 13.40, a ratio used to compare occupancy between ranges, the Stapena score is 0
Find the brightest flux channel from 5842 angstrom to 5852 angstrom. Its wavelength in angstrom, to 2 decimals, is 5847.00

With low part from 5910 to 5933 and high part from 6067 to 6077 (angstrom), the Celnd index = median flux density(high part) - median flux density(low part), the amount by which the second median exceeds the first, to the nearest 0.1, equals -0.2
